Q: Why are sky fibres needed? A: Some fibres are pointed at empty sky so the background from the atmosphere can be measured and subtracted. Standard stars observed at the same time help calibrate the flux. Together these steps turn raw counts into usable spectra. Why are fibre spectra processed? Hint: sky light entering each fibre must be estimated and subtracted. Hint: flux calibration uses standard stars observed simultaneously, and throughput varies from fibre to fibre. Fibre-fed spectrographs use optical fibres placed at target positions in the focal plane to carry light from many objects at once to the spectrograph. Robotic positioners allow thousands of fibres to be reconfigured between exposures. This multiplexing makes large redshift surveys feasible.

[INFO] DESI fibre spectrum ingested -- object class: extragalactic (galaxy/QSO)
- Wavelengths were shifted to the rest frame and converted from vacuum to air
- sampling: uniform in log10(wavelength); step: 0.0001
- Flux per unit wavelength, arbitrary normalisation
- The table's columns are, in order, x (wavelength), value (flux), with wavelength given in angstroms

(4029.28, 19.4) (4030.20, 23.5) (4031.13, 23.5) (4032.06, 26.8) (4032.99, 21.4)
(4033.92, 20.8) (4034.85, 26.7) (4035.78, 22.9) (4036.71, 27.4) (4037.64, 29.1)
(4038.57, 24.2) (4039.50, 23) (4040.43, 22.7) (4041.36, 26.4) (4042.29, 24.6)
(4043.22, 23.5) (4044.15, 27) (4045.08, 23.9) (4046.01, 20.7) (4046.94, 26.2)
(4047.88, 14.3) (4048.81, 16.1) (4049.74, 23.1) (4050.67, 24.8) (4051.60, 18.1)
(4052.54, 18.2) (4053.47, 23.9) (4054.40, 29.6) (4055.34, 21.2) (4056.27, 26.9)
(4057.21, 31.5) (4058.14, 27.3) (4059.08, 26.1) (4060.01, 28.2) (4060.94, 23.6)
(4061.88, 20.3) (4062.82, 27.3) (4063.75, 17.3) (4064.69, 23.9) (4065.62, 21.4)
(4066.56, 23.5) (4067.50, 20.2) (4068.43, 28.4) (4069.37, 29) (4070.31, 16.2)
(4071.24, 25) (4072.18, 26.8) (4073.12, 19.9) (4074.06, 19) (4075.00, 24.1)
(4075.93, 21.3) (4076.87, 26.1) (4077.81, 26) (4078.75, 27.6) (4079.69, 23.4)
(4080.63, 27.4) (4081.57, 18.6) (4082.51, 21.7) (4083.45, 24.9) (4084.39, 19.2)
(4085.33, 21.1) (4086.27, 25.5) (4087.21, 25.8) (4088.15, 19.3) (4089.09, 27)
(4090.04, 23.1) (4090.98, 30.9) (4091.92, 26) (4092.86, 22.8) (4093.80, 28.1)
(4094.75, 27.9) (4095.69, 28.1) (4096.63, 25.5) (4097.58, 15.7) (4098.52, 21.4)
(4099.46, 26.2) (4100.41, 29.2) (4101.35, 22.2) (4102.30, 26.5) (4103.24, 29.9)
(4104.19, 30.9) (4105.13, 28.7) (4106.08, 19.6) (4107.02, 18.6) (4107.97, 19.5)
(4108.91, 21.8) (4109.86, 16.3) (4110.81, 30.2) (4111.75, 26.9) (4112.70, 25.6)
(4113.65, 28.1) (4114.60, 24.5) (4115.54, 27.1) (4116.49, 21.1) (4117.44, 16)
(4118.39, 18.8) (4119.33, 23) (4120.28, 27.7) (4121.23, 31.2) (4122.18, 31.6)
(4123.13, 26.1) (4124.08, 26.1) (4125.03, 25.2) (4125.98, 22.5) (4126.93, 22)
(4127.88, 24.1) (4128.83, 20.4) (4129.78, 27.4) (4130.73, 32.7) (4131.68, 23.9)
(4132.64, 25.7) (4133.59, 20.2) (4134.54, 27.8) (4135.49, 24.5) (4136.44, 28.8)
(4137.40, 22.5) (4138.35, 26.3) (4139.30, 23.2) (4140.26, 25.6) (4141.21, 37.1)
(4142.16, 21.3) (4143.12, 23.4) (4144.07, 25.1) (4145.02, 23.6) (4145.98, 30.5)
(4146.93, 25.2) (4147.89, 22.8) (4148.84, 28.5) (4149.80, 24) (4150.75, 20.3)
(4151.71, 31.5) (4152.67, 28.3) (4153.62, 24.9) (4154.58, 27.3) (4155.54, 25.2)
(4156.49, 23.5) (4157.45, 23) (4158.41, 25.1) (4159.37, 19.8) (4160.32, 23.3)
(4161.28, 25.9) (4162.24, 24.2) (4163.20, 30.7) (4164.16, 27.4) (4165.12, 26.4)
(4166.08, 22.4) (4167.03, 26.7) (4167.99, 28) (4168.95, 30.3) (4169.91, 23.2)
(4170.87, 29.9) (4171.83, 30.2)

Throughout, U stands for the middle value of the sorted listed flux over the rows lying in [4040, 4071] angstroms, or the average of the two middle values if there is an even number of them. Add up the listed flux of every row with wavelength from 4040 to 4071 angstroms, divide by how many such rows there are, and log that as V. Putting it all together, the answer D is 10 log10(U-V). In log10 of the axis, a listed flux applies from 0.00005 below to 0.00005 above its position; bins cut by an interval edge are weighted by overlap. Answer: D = -3.9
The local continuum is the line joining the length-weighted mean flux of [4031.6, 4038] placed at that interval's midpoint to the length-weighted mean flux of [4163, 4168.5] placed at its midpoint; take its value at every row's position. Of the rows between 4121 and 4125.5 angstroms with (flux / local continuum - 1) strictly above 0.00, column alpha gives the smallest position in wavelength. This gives 4121.23 angstroms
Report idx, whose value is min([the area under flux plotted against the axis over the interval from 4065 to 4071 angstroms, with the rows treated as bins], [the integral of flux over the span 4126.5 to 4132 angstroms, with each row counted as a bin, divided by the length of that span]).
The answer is 25.2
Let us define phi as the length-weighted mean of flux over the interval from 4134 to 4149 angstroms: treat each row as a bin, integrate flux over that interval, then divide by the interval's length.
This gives 25.9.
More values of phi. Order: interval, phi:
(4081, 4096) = 24.4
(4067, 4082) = 23.7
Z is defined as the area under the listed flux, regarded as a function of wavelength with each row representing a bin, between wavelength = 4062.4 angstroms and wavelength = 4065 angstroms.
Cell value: 59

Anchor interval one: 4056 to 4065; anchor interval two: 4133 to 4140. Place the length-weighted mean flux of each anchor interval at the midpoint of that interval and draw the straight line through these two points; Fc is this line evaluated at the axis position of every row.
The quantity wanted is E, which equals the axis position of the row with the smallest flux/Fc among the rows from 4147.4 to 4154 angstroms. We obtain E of 4150.75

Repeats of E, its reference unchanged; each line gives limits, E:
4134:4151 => 4150.75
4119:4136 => 4133.59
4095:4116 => 4097.58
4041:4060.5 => 4047.88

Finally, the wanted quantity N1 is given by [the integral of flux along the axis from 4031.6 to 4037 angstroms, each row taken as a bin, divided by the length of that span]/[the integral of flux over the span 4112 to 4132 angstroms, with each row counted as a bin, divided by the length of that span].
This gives 0.97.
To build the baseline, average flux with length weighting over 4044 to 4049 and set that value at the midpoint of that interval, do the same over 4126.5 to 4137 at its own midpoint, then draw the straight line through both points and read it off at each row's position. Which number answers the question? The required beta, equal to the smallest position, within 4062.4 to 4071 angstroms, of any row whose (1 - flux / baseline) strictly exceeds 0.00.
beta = 4063.75 angstroms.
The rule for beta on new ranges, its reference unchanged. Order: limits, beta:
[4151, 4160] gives 4153.62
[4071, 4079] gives 4073.12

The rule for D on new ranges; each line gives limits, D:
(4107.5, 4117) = -0.3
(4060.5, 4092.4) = -7.1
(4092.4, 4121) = 1.1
